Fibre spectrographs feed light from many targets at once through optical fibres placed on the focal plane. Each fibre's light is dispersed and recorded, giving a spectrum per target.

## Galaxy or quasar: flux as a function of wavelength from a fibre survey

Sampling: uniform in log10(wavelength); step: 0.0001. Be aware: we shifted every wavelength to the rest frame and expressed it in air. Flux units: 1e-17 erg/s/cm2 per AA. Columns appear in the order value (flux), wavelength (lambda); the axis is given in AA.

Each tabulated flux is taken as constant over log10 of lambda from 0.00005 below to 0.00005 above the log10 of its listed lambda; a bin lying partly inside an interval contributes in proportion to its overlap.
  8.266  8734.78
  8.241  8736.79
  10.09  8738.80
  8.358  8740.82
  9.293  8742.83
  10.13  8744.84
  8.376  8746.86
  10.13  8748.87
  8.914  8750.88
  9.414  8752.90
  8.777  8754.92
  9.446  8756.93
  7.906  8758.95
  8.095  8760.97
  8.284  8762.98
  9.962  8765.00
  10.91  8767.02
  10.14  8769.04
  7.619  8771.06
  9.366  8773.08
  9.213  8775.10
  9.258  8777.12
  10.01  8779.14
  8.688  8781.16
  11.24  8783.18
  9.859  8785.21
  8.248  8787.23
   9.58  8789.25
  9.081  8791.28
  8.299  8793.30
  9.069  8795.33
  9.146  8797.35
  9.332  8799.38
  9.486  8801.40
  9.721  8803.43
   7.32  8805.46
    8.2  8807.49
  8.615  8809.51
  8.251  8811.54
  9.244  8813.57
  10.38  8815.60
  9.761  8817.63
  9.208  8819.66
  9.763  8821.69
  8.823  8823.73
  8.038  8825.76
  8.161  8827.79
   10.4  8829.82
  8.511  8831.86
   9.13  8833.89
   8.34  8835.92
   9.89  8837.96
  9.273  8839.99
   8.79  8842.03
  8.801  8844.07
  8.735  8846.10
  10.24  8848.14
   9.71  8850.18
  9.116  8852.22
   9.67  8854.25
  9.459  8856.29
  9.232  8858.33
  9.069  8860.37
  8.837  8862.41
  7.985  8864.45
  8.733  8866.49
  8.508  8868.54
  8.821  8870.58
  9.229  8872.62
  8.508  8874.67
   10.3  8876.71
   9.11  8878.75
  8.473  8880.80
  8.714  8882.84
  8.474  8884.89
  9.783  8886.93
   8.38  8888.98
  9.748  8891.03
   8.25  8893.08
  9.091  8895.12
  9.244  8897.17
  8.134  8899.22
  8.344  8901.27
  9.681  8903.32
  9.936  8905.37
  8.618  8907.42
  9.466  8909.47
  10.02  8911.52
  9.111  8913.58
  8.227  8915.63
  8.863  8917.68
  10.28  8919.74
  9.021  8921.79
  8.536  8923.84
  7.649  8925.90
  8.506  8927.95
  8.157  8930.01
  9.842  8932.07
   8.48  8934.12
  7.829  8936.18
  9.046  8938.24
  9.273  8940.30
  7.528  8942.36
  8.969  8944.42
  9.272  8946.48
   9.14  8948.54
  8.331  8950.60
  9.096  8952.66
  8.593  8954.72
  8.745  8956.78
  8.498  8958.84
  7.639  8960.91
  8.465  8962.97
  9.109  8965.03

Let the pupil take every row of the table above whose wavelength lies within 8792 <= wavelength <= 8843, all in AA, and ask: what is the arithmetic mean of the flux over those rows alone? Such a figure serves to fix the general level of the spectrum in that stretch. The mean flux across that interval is 9.01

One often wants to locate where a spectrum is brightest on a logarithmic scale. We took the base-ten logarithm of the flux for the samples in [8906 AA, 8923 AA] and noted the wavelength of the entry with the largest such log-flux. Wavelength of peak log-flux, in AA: 8919.74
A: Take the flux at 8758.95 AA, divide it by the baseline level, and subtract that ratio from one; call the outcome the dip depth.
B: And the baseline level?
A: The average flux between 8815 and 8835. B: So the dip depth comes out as 0.14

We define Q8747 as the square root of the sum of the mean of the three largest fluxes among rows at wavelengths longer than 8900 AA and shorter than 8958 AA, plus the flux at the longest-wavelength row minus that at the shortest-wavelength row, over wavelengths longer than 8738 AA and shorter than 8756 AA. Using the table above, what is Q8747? 3.0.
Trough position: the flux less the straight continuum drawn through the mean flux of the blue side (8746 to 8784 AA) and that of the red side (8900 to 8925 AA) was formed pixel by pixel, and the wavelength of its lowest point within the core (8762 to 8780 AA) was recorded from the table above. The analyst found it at 8771.06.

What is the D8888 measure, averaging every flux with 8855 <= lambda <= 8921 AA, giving 9.0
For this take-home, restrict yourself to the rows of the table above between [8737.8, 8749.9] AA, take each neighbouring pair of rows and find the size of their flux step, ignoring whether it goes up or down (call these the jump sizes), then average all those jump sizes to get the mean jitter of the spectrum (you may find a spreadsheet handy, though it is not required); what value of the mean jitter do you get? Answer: 1.4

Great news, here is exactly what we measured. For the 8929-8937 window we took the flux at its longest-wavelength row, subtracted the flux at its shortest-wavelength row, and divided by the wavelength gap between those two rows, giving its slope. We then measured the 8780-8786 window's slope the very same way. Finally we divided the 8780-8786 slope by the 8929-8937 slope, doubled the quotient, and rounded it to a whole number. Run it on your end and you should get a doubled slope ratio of -11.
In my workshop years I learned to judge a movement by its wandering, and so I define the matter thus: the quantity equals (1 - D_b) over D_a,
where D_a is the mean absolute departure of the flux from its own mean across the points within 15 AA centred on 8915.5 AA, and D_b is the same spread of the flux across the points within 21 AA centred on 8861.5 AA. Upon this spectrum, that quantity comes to 1.16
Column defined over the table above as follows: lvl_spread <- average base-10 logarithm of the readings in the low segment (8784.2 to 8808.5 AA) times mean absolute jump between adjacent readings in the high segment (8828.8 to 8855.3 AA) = 0.73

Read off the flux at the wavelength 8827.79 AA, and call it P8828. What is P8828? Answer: 8.161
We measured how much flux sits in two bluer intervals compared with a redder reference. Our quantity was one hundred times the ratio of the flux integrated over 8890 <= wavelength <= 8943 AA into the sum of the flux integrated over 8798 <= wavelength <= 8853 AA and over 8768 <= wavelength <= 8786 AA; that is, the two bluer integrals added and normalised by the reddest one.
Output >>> 142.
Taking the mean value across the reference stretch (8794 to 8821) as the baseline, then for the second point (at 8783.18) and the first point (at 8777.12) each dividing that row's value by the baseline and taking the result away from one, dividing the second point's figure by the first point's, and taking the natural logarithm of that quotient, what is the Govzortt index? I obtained 2.4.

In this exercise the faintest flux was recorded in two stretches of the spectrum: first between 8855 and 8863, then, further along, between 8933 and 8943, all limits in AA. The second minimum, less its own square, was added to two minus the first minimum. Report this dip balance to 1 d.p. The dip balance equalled -56.0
